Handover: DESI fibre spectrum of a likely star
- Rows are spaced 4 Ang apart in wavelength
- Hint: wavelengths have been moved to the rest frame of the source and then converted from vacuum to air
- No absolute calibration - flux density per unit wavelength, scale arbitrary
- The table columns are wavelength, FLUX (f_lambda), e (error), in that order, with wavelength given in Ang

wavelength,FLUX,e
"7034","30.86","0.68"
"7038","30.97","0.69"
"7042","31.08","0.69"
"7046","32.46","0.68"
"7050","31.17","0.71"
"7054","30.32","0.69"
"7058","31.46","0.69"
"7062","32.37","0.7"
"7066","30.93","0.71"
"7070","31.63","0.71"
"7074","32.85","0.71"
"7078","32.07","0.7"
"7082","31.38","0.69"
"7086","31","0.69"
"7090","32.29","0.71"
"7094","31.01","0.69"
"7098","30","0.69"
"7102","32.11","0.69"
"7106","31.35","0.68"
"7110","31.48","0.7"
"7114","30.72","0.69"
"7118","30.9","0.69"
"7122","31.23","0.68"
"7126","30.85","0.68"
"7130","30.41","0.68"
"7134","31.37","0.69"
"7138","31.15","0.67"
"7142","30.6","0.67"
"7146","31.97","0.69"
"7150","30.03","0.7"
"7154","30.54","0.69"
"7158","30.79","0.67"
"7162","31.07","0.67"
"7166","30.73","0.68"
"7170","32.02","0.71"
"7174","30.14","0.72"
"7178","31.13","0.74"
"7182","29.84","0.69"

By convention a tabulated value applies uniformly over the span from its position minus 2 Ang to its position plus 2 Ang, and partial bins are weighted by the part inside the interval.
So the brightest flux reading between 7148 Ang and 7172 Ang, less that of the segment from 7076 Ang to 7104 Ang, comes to -0.27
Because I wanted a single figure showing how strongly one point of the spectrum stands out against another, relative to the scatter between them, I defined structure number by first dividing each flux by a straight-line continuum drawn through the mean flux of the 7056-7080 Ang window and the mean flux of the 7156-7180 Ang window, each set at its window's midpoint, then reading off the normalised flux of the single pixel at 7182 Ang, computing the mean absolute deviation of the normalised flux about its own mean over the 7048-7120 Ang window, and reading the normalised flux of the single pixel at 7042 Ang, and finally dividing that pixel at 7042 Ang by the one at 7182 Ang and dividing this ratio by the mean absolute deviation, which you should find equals 55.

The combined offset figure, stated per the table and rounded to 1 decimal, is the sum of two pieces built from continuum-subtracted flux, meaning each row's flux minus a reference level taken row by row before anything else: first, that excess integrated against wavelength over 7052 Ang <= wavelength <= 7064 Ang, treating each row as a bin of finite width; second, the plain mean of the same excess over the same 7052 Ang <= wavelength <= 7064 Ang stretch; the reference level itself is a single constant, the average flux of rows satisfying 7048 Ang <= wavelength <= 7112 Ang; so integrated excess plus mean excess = -1.0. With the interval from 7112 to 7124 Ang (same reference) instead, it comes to -6.7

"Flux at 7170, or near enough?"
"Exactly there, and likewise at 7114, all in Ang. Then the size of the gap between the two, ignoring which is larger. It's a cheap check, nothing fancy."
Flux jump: 1.3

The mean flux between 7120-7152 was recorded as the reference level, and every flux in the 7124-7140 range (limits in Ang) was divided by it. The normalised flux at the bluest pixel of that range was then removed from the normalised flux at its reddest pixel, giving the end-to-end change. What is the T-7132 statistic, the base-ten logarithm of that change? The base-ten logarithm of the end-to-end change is -2.01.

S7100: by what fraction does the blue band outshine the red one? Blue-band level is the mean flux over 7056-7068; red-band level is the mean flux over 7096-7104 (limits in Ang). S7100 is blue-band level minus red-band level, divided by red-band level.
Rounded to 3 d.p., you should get 0.017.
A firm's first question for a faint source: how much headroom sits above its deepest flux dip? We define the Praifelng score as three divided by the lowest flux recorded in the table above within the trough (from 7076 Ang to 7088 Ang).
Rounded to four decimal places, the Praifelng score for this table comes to 0.0968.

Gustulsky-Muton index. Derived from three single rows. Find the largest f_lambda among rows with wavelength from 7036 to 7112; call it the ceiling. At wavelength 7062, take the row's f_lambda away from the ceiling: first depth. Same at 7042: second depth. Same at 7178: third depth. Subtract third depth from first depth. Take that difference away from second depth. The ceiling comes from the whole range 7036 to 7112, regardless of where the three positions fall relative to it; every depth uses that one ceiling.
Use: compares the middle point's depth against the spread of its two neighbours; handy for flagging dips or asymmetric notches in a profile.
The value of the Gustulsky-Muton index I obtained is 3.0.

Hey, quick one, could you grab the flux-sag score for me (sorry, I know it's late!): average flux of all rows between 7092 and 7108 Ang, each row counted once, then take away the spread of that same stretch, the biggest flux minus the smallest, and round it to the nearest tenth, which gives 29.0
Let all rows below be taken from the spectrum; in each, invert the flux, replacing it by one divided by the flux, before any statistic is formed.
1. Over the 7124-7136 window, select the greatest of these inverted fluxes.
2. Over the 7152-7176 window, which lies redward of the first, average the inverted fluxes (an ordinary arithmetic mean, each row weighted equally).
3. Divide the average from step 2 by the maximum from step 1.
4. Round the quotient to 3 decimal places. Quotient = 0.985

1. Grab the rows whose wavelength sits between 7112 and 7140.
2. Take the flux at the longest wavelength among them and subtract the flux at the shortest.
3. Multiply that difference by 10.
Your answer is 4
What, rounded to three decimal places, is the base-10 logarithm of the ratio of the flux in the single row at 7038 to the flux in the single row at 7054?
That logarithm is 0.009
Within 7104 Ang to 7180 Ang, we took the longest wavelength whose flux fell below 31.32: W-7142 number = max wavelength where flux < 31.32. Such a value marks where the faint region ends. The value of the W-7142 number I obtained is 7178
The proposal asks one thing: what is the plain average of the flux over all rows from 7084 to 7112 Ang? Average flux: 31.3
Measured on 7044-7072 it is 31.5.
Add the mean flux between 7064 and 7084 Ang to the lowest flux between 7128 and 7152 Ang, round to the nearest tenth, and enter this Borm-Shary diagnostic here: 61.8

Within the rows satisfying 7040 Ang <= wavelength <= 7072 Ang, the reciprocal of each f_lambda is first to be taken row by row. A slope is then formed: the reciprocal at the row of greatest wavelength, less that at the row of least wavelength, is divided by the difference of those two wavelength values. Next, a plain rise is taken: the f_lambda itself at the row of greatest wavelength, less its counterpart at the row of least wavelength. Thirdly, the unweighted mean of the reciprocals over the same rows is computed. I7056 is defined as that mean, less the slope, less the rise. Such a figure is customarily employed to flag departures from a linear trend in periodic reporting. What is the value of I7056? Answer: -0.52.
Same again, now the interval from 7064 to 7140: -0.19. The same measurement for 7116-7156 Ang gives 0.39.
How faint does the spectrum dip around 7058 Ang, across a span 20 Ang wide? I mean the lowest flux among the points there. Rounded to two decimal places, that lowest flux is 30.32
